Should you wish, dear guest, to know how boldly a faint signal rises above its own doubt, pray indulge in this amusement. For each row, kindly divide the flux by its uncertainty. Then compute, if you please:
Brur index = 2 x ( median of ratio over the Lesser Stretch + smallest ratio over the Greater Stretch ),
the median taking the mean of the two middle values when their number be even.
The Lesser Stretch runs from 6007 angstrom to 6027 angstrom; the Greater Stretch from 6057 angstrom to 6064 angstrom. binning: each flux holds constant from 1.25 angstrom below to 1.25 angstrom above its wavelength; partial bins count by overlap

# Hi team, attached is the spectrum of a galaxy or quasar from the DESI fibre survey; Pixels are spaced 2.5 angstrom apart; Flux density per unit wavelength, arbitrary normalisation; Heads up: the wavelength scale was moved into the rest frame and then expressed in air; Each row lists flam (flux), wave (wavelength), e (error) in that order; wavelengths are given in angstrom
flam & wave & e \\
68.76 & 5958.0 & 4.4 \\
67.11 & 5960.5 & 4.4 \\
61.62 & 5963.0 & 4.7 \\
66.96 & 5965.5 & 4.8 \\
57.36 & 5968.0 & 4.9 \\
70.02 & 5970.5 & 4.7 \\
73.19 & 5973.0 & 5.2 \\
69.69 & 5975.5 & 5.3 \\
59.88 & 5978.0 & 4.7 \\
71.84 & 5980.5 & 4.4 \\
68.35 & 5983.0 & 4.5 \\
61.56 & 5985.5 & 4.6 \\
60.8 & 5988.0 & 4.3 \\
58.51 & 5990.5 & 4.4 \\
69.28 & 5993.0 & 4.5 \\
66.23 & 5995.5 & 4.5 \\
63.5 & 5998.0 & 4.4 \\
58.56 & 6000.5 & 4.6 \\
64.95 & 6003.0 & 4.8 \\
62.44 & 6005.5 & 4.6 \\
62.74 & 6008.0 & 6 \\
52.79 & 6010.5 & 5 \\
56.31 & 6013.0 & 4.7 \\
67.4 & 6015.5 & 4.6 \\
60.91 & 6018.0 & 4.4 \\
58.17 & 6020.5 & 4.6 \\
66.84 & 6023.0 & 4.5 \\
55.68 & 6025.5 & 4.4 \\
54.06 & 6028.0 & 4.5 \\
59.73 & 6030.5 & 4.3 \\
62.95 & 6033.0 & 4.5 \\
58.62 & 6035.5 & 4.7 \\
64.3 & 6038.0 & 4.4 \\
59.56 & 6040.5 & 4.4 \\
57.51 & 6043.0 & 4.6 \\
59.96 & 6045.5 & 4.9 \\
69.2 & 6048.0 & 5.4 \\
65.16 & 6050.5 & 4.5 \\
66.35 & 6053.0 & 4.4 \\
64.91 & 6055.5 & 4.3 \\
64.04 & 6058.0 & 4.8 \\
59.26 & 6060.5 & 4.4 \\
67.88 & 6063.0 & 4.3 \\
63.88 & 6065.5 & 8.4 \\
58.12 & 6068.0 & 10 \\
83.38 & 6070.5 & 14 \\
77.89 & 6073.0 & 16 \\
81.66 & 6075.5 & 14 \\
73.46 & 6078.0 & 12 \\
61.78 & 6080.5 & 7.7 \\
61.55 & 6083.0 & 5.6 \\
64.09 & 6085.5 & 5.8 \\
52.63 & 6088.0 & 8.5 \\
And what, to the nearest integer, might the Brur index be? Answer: 52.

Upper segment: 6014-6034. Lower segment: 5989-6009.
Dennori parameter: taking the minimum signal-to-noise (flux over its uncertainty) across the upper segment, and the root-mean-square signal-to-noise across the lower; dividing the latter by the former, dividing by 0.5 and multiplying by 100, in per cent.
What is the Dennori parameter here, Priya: 226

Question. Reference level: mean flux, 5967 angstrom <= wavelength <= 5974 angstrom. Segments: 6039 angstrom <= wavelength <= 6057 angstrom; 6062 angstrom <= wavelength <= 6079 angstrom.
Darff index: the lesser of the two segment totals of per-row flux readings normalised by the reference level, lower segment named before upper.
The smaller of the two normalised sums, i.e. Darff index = 6.6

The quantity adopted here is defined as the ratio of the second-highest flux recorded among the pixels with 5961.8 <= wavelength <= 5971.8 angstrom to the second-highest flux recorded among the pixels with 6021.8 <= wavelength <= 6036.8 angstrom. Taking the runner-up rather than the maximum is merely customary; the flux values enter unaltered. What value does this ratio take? 1.06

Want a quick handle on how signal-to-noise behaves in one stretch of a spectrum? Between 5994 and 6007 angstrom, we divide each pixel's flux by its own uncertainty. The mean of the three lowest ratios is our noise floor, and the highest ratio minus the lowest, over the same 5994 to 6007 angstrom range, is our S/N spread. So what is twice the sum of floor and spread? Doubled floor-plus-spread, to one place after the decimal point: 30.5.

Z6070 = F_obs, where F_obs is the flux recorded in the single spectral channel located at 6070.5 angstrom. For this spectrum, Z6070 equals 83.38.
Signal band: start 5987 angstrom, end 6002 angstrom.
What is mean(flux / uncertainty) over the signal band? 14.1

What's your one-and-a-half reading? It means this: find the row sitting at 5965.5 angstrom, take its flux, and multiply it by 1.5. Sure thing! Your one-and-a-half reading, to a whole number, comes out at 100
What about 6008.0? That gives 94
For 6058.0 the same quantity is 96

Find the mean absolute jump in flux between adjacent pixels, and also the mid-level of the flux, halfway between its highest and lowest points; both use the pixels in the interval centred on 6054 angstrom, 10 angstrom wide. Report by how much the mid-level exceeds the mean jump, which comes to 64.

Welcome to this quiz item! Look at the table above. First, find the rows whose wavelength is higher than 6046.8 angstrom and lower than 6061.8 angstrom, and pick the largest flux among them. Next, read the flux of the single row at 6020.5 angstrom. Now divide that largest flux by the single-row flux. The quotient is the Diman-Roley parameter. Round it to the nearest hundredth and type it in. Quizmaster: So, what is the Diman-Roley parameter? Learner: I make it 1.19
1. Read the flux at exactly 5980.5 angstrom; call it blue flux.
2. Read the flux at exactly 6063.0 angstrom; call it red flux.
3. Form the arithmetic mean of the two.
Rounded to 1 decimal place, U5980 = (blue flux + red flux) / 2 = 69.9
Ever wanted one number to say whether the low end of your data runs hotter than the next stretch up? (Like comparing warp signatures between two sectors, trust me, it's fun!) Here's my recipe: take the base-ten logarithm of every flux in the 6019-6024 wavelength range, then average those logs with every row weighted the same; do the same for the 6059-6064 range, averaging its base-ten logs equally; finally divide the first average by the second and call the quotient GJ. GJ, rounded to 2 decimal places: 1.00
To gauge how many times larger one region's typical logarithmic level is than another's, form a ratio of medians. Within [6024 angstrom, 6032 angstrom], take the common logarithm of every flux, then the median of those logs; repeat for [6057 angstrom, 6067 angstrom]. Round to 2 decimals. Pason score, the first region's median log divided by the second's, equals 0.97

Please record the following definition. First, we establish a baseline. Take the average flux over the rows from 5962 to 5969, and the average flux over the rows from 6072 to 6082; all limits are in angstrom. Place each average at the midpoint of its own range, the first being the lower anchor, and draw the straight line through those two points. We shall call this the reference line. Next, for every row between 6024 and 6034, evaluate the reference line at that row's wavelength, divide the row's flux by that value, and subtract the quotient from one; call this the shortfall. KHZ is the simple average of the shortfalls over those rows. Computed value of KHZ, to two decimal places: 0.15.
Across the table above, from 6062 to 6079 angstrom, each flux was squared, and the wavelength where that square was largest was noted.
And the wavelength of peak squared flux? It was 6070.5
